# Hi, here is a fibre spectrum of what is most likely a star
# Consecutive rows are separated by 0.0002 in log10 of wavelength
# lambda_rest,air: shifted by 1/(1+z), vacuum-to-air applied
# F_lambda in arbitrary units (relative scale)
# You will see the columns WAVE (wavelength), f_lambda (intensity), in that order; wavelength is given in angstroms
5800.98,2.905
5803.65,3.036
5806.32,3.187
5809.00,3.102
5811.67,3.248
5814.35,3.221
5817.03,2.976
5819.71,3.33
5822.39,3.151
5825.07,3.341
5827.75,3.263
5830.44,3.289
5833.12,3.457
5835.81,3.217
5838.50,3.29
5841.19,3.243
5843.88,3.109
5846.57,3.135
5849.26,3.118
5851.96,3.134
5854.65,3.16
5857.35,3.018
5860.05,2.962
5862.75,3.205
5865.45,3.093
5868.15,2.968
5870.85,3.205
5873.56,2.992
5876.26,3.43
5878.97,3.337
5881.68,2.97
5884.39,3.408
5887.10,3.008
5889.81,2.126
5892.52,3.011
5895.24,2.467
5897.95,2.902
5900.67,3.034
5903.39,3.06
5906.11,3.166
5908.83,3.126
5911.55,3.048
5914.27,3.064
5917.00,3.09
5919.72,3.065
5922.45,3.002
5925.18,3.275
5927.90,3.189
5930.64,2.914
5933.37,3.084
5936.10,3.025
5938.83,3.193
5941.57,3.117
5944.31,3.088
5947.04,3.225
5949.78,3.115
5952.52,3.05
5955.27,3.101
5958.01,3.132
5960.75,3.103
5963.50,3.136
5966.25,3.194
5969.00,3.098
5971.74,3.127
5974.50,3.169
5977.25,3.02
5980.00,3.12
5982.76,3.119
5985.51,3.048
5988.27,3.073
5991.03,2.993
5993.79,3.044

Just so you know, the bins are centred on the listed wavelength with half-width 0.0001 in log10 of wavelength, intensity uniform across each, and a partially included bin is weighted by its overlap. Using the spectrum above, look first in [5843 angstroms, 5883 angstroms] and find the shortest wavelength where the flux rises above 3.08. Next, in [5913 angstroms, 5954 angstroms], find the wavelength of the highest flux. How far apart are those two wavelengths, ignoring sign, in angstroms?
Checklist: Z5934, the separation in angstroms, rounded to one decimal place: 81.3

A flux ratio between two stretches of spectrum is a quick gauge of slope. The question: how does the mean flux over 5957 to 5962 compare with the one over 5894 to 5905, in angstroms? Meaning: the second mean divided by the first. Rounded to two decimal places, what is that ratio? 0.92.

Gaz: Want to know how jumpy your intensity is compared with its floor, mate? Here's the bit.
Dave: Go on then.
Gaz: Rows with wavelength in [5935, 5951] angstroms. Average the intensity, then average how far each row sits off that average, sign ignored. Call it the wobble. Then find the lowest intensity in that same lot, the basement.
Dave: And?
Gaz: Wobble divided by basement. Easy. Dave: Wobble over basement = 0.018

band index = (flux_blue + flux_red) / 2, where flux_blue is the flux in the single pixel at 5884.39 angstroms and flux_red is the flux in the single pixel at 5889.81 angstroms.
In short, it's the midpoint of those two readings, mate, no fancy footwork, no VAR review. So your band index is 2.77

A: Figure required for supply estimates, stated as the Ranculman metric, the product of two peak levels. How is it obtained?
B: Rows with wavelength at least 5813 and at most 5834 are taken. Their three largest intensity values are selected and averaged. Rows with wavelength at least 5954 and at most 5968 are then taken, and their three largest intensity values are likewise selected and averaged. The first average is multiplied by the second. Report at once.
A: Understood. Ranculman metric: 10.65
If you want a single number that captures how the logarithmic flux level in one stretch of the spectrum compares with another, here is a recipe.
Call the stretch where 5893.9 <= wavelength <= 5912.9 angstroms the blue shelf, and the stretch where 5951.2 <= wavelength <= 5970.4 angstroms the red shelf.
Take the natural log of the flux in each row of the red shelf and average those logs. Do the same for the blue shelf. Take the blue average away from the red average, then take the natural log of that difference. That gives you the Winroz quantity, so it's -3.0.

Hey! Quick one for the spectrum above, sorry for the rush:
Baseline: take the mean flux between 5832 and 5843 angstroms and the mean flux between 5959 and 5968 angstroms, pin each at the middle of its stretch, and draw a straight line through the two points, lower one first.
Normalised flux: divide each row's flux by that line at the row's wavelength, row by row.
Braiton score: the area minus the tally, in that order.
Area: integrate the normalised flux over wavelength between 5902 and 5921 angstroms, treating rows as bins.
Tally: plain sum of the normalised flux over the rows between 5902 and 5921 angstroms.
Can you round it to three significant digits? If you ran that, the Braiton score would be 11.6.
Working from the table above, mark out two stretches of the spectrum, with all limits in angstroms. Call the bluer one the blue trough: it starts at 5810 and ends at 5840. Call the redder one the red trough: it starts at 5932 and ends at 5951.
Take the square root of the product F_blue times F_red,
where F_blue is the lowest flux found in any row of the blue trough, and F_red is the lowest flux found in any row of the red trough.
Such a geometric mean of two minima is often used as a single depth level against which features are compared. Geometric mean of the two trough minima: 3.0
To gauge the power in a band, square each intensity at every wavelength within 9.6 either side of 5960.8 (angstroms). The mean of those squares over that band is 9.7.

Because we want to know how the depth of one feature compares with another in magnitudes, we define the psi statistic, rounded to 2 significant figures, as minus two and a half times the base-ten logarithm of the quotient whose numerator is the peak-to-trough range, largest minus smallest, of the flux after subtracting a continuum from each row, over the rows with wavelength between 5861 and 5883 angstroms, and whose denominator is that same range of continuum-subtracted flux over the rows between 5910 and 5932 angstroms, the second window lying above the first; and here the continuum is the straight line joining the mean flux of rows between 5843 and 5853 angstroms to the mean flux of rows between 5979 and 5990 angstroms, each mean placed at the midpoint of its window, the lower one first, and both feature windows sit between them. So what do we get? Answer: -0.28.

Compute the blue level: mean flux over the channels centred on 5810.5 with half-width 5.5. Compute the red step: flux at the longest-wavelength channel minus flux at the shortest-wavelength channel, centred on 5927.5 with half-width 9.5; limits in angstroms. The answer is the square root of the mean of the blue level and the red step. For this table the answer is 1.25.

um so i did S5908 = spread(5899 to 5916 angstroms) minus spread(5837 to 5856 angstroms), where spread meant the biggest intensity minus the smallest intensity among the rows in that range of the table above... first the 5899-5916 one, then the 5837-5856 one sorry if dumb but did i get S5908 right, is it -0.05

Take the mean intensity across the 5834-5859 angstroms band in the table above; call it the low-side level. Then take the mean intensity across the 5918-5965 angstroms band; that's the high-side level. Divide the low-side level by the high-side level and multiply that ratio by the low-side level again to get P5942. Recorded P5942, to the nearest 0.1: 3.2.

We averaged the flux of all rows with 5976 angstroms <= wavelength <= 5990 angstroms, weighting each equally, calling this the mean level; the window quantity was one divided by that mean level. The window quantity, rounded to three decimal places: 0.325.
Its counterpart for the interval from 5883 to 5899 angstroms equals 0.355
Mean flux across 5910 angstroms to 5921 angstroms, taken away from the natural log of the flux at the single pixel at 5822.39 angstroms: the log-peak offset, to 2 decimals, -1.92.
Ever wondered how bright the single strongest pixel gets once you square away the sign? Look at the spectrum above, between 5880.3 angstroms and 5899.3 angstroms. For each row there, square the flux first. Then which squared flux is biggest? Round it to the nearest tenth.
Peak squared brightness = 11.6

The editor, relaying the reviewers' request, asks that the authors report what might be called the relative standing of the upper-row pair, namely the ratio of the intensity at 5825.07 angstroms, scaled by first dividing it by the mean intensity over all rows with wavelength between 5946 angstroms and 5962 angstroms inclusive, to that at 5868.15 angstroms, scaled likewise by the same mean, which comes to 1.13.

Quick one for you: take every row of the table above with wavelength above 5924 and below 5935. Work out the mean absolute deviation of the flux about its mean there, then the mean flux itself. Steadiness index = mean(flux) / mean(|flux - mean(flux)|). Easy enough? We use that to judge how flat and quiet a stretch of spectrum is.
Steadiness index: 27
